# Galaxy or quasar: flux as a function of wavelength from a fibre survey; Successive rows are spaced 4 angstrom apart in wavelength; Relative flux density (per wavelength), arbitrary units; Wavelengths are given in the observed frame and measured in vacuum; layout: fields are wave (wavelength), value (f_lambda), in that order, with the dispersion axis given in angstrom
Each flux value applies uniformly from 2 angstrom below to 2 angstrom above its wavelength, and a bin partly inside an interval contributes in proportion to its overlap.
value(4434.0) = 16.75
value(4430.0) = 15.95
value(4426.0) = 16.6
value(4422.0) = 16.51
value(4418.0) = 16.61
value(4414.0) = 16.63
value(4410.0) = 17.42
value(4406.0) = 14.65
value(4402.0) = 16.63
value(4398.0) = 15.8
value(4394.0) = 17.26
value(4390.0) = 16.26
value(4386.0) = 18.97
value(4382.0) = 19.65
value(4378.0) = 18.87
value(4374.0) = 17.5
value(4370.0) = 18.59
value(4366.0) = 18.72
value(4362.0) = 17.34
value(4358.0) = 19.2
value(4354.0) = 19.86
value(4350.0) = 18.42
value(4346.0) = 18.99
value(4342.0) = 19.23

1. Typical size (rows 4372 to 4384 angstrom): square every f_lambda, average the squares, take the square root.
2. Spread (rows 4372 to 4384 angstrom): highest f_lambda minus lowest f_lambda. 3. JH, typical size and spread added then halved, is 10.4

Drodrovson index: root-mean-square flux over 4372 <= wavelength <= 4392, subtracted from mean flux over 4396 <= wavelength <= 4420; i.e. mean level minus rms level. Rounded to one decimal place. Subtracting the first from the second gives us -2.0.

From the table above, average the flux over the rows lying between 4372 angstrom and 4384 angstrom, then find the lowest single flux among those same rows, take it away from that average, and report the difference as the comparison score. 1.17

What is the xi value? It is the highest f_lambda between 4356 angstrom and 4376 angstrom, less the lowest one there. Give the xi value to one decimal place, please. 1.9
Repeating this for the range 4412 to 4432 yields 0.7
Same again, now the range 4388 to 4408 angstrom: 2.6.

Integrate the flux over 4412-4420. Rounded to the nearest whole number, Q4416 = 133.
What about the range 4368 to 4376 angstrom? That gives 144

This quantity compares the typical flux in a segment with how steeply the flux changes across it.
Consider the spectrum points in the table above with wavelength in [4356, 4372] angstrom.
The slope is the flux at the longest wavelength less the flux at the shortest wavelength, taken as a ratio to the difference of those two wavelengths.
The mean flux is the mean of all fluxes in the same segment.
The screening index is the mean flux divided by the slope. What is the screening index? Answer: -363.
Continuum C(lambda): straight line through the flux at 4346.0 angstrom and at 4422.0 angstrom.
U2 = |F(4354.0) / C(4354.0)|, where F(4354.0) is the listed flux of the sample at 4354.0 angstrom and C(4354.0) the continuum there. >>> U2 1.06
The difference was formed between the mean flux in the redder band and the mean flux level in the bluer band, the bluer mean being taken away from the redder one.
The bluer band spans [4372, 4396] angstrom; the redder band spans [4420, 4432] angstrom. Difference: -1.7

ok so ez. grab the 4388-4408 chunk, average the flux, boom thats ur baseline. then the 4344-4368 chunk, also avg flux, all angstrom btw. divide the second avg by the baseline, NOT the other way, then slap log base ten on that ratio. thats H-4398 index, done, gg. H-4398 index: 0.066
